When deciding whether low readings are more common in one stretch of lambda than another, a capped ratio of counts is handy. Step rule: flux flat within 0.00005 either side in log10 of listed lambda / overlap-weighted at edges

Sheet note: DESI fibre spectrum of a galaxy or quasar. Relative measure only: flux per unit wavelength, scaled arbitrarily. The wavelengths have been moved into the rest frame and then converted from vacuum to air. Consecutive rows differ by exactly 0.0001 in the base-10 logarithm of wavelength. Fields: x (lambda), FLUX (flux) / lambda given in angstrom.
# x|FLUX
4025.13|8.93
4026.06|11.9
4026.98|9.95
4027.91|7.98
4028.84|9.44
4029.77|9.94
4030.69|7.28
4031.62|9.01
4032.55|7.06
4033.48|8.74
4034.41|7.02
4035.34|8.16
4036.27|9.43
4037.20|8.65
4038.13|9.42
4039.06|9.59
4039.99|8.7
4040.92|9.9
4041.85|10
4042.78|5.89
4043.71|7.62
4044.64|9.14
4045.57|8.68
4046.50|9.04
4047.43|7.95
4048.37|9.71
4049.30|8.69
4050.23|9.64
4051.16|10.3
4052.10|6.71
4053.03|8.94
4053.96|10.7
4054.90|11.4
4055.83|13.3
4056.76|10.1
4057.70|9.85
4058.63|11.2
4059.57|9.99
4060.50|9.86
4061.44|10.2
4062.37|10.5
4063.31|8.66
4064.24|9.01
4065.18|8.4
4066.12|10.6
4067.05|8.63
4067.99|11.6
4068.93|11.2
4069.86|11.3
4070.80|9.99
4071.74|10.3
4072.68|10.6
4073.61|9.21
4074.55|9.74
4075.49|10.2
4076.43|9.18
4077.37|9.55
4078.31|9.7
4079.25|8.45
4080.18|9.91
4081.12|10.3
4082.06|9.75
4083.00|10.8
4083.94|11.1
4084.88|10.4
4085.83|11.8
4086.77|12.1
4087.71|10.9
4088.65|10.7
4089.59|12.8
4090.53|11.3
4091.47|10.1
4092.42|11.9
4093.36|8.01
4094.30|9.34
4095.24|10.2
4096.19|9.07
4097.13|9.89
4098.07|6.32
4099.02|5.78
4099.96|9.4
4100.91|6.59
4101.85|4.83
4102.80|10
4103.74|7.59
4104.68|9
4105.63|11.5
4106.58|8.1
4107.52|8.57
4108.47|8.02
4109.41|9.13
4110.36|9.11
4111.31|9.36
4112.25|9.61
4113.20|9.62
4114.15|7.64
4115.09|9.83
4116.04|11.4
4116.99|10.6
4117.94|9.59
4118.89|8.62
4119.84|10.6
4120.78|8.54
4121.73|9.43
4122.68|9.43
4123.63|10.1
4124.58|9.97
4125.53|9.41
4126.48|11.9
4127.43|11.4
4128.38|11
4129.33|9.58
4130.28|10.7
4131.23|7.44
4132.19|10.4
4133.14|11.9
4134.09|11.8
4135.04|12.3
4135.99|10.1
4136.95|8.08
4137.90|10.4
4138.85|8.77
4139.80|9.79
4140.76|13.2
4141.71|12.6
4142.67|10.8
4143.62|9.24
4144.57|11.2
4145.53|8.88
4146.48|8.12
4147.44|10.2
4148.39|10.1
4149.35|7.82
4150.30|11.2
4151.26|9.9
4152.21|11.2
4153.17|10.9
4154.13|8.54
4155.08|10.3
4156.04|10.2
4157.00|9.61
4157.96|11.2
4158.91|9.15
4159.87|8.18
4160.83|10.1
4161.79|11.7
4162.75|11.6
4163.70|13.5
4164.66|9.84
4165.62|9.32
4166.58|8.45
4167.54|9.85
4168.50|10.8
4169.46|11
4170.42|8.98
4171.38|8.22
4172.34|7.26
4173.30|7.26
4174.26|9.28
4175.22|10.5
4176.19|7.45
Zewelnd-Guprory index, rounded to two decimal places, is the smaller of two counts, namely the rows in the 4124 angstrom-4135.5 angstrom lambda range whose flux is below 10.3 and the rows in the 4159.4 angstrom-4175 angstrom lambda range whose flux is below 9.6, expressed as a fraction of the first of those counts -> 1.00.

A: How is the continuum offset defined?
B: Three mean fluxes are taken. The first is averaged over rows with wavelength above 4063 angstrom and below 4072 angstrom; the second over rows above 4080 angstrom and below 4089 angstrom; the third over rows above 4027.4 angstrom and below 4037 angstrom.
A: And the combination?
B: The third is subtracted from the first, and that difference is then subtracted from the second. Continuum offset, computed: 9.2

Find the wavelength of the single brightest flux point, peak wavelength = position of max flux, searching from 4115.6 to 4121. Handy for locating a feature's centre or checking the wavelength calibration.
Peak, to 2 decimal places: 4116.04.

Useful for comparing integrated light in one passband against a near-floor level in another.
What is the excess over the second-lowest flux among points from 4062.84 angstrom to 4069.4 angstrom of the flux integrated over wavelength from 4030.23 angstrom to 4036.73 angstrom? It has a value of 44.0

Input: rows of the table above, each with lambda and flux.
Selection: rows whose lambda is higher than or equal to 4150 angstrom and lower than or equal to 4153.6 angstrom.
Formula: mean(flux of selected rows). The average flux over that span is 10.8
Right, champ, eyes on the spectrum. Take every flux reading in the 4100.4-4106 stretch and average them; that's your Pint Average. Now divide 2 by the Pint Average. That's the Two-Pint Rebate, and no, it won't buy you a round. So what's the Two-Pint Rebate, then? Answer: 0.24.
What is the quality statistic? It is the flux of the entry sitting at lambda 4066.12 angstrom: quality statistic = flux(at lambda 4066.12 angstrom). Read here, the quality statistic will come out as 10.6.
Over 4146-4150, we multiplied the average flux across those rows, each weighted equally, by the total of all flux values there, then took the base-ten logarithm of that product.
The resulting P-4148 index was 2.52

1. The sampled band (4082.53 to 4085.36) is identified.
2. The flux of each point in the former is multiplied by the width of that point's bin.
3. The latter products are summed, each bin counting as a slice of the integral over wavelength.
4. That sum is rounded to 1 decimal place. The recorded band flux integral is 30.4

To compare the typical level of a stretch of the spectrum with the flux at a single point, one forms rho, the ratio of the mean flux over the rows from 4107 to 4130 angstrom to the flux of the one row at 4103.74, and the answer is 1.28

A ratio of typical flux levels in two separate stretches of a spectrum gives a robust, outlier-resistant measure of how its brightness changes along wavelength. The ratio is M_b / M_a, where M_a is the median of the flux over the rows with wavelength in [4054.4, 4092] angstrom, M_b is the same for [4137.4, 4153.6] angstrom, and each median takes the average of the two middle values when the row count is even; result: 1.00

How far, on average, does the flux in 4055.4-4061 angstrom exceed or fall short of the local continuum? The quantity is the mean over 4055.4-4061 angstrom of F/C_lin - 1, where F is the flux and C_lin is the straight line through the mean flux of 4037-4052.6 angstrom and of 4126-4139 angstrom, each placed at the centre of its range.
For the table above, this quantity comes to 0.18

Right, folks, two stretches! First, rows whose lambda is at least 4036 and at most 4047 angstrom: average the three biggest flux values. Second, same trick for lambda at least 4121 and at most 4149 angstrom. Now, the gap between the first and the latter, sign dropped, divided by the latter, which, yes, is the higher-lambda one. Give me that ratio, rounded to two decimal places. 0.23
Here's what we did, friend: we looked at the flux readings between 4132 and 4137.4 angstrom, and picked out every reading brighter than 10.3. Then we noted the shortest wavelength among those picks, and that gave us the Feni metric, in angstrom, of 4132.19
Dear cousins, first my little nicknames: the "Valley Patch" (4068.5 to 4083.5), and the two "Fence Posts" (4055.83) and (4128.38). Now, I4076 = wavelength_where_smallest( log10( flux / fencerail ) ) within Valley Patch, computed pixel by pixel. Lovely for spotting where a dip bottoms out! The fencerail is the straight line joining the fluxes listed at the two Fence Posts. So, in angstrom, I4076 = 4079.25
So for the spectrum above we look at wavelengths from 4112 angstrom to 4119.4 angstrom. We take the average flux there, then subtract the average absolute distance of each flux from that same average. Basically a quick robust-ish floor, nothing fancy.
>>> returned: 8.9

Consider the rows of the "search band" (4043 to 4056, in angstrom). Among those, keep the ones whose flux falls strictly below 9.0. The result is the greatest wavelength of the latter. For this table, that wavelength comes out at 4053.03 angstrom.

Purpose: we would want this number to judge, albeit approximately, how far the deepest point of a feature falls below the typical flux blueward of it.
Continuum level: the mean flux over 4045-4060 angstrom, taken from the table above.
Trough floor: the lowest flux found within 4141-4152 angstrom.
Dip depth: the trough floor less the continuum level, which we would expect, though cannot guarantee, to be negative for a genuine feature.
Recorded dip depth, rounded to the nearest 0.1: -1.9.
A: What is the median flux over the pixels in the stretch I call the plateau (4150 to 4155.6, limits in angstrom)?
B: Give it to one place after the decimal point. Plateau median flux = 10.6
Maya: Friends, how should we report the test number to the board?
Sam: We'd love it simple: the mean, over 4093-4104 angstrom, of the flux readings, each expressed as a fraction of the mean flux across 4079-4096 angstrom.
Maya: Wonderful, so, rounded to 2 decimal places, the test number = 0.77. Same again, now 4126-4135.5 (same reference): 1.03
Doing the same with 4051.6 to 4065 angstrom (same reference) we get 0.95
